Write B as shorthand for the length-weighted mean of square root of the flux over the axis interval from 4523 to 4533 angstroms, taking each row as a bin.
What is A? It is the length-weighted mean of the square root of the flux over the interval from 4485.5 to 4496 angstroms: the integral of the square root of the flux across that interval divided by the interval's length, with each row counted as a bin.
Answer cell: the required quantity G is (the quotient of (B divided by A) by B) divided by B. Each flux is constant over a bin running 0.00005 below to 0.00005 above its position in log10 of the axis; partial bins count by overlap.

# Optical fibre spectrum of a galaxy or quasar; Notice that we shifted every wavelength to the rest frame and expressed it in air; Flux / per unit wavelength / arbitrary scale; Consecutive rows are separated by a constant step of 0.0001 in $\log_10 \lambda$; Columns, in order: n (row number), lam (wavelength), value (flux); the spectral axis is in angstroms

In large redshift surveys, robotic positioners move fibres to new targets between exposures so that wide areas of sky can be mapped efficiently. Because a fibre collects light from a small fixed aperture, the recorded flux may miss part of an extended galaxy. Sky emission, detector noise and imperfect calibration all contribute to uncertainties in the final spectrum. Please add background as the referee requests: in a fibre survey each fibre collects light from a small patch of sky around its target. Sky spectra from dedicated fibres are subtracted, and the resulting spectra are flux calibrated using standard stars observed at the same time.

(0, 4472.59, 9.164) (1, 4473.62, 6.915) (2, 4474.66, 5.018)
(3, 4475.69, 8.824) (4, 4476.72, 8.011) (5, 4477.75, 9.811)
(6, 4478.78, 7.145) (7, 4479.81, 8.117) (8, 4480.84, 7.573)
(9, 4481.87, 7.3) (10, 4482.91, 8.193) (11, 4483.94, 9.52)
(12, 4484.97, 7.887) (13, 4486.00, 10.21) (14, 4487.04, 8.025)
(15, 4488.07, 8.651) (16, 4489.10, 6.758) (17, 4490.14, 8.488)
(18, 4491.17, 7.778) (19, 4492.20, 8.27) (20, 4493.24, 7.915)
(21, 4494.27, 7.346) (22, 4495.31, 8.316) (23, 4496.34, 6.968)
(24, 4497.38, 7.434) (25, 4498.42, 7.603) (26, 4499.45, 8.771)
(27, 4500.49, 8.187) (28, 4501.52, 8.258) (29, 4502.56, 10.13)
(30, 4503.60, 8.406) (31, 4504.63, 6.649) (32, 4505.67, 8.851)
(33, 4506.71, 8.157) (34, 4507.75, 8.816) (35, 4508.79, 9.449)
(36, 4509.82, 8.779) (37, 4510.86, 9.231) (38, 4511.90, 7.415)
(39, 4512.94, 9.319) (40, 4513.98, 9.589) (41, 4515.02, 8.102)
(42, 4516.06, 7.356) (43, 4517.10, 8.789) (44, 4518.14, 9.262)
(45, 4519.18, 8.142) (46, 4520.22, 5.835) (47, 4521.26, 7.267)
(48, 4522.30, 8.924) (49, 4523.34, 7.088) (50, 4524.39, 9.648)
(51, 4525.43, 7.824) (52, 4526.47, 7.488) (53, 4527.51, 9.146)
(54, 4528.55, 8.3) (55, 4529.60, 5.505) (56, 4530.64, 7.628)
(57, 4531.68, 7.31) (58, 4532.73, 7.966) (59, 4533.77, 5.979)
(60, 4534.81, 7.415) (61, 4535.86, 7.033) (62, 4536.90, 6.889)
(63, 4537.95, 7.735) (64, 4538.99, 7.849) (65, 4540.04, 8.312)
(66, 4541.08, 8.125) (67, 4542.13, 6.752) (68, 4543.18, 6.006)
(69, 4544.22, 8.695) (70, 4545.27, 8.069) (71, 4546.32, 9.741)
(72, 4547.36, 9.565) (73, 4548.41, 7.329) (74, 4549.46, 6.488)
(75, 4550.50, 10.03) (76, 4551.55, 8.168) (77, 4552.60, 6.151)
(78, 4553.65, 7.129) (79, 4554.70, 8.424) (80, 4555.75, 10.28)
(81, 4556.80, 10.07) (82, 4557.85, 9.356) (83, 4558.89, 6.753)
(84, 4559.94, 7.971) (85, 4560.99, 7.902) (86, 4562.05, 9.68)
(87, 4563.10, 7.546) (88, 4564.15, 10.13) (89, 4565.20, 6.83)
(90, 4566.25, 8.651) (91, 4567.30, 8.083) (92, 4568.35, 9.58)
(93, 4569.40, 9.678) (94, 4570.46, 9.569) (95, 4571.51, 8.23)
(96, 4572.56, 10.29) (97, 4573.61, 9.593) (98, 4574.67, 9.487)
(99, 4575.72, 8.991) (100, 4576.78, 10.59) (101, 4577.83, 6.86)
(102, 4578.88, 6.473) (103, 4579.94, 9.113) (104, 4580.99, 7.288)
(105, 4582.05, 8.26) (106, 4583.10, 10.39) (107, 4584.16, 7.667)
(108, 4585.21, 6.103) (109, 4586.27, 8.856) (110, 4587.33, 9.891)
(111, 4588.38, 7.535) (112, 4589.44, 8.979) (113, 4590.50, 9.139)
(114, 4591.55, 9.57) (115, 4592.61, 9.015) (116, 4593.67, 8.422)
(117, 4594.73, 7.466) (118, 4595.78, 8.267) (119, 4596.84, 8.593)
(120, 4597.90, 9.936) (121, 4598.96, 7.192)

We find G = 0.126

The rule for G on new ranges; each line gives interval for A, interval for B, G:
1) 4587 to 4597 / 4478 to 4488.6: 0.118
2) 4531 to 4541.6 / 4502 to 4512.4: 0.125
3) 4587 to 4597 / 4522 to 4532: 0.121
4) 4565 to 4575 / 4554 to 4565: 0.113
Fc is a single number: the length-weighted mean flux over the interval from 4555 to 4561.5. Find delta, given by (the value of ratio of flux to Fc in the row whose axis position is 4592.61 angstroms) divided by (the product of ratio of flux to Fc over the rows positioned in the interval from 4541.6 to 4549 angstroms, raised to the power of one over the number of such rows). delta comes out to 1.14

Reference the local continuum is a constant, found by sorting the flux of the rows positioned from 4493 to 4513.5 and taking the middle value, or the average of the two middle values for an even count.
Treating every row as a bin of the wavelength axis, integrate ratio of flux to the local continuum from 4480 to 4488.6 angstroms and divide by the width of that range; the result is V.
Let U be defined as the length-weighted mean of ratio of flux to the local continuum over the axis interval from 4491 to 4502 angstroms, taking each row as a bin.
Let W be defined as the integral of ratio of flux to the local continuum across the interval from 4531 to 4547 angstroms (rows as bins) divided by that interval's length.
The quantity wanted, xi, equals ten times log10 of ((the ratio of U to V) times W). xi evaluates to -0.6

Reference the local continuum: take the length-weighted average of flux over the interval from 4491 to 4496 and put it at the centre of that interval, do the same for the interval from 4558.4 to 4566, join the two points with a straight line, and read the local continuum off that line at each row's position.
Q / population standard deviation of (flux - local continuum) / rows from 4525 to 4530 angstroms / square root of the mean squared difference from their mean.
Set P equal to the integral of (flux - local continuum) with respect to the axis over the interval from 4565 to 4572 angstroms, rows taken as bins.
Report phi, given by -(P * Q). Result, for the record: -5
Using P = 4.1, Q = 1.2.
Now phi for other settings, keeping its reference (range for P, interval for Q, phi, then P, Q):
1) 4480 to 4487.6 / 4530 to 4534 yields -3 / 3.8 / 0.8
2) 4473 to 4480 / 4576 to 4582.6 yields 2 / -1.1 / 1.4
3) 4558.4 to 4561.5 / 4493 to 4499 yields 1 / -1.8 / 0.4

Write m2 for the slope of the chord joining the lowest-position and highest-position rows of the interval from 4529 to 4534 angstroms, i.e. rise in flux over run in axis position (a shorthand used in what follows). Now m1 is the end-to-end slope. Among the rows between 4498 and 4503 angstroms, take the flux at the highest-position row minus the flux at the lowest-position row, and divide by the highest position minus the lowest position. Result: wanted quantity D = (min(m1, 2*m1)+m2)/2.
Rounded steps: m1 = 0.6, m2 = 0.1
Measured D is 0.36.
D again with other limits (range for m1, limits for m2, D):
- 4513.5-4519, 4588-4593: 0.10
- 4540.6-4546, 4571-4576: 0.08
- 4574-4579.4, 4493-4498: -0.77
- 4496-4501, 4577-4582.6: 0.31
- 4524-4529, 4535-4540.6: -0.17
